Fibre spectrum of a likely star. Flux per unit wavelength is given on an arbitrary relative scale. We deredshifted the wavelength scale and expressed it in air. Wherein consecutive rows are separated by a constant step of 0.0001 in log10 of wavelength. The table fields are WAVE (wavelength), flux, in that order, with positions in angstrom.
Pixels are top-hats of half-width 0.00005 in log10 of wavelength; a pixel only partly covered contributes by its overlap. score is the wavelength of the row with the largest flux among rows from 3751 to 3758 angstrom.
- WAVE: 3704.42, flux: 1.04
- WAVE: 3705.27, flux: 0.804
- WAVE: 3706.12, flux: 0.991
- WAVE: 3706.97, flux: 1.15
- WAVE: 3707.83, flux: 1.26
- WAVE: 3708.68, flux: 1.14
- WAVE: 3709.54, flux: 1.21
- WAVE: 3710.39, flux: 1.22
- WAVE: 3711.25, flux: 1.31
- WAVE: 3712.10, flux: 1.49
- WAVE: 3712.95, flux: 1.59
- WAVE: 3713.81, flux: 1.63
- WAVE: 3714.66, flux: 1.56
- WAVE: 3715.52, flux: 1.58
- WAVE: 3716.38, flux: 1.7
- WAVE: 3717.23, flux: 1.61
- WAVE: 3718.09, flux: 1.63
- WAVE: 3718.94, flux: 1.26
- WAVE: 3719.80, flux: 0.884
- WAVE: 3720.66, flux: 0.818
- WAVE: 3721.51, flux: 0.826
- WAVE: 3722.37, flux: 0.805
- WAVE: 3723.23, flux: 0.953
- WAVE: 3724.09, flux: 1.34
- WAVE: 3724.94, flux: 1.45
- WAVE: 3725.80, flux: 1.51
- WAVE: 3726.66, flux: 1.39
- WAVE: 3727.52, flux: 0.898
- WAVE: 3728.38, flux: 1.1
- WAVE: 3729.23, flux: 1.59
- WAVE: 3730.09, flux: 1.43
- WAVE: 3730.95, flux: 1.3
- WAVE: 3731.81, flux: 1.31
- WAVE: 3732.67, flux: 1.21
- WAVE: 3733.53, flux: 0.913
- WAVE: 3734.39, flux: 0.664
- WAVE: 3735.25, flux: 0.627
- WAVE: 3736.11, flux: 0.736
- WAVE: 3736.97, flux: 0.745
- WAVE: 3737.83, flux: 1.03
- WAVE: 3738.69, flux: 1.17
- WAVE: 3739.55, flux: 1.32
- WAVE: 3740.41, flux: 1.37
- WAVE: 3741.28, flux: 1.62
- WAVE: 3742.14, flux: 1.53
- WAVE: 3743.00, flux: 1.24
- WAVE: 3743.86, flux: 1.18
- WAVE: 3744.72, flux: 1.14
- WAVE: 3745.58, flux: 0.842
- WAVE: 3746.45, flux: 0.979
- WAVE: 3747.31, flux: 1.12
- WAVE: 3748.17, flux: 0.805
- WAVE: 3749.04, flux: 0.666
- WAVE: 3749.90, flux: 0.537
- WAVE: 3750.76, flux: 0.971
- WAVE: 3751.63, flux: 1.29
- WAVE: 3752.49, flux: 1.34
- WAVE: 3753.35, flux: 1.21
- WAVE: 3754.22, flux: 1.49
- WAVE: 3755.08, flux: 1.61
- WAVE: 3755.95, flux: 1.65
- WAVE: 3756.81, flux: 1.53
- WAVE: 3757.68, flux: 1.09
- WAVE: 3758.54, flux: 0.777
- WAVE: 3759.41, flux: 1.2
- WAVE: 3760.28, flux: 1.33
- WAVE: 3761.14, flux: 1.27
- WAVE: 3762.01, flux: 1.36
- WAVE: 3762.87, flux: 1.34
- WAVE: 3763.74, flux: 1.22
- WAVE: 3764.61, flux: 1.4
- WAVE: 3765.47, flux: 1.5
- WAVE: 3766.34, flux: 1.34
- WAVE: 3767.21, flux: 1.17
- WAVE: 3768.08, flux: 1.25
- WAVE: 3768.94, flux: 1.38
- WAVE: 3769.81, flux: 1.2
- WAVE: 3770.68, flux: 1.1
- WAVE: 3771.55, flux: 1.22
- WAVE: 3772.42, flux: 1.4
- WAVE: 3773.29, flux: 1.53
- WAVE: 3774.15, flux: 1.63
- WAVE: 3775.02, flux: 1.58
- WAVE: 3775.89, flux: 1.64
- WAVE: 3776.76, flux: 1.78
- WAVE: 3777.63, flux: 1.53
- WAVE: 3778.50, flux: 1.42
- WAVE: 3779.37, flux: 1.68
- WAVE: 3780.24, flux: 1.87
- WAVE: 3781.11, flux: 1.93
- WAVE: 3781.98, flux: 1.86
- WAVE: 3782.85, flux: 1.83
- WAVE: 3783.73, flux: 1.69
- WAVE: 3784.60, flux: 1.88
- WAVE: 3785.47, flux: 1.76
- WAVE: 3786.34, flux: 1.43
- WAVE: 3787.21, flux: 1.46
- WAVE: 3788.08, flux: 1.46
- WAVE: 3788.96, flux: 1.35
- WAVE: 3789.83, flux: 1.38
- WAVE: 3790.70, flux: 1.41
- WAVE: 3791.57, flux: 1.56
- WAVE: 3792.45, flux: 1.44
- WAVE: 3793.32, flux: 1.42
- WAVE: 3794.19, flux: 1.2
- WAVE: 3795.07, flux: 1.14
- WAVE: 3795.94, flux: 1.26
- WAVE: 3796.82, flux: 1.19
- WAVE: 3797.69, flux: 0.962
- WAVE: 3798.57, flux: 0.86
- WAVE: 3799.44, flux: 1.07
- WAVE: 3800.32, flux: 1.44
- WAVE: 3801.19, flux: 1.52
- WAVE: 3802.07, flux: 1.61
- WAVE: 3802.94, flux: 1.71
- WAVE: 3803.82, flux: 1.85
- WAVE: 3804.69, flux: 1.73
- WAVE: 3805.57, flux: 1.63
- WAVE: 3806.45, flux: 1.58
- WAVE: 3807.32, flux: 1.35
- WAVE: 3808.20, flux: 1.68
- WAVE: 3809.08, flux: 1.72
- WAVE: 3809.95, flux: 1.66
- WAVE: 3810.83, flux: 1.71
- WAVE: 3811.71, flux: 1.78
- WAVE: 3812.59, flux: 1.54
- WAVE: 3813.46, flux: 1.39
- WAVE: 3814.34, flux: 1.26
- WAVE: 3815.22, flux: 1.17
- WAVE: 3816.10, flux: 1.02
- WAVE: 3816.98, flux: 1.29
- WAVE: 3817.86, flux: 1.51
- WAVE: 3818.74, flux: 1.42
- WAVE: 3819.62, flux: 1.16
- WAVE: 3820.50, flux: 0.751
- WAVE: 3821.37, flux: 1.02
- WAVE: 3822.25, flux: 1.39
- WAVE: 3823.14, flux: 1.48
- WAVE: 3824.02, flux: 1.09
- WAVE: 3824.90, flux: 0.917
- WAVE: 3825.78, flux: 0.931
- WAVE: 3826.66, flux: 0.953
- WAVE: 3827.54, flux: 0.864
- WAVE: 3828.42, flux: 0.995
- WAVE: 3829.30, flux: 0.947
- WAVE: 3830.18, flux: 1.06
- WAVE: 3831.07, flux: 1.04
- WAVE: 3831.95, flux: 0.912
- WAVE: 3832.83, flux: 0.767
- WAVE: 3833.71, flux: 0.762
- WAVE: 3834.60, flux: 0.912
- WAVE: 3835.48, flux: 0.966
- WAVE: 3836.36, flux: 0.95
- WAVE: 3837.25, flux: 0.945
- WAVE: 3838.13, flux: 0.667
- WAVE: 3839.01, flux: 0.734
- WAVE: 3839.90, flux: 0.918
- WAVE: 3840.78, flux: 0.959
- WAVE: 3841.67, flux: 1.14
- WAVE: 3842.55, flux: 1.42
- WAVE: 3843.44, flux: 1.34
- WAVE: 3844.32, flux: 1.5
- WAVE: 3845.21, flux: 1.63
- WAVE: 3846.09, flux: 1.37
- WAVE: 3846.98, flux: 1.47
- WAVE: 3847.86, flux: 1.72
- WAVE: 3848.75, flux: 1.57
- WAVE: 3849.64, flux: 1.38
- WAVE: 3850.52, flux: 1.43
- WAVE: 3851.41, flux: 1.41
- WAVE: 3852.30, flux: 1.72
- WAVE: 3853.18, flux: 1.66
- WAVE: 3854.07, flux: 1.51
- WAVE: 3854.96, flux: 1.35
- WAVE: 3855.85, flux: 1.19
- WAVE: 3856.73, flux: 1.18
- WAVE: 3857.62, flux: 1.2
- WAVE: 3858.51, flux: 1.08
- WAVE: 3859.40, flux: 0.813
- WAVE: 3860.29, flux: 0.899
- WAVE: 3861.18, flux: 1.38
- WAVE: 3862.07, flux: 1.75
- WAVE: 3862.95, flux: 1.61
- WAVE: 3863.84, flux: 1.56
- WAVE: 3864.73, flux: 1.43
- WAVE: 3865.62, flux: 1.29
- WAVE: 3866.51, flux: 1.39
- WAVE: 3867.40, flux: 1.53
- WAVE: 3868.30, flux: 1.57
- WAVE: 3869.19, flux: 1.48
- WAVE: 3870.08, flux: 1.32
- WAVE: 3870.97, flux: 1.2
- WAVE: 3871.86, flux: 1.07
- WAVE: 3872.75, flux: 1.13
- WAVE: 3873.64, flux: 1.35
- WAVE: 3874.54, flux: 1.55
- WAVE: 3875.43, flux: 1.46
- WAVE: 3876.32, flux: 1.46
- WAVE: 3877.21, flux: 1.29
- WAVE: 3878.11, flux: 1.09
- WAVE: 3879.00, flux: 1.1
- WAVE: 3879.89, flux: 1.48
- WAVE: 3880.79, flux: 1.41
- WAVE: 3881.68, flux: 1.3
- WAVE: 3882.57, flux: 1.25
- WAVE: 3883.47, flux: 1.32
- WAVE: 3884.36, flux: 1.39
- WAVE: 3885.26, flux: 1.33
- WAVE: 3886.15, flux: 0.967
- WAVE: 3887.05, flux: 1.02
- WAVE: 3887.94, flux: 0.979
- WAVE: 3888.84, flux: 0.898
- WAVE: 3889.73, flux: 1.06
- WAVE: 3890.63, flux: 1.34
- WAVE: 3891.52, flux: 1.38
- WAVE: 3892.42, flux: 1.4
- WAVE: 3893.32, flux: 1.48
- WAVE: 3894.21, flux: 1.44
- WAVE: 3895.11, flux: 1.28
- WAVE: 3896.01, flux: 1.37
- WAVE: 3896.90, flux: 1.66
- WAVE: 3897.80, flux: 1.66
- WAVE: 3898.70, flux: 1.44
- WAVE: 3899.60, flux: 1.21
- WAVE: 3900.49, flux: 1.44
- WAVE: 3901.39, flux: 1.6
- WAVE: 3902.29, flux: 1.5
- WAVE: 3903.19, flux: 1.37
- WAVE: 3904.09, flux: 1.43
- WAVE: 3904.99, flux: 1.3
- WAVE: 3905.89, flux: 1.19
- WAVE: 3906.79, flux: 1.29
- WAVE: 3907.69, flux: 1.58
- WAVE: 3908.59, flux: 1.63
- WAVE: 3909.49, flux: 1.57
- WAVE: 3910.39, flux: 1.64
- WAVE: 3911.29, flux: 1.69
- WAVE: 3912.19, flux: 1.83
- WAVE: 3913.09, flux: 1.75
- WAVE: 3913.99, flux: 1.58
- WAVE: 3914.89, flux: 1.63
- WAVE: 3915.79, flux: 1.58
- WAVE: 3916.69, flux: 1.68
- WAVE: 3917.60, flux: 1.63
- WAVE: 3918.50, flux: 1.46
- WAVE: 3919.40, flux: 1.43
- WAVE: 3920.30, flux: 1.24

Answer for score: 3755.95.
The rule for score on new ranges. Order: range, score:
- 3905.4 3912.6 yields 3912.19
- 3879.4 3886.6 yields 3879.89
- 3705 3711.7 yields 3711.25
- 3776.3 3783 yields 3781.11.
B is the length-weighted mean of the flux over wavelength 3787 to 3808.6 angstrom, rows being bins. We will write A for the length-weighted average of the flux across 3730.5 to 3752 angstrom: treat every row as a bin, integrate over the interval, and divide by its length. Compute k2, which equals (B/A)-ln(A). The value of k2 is 1.3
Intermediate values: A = 1.05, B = 1.41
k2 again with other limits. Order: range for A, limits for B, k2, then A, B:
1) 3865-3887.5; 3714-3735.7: 0.7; 1.31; 1.22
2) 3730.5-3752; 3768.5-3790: 1.4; 1.05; 1.56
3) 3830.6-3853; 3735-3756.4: 0.8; 1.19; 1.13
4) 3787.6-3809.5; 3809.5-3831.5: 0.5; 1.42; 1.21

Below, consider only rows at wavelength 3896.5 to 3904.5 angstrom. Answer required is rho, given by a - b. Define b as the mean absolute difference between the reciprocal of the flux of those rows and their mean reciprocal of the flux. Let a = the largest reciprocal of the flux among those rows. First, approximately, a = 0.83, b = 0.052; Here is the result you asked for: 0.77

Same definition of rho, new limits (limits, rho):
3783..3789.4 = 0.67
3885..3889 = 1.02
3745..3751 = 1.61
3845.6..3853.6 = 0.68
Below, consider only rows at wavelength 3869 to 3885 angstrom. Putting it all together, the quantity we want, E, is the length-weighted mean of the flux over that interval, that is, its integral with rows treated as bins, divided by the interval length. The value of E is 1.31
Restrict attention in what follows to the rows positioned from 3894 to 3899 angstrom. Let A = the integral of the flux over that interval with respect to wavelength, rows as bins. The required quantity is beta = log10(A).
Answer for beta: 0.87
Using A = 7.4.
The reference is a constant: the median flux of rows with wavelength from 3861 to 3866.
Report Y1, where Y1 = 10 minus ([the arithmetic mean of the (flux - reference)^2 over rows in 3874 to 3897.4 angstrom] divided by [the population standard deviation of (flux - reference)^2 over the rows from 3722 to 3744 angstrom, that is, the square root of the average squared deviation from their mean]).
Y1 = 9.7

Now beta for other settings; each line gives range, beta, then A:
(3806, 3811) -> 0.91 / 8.1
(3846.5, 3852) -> 0.92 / 8.3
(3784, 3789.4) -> 0.93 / 8.4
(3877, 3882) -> 0.80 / 6.4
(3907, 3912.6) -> 0.96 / 9.2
